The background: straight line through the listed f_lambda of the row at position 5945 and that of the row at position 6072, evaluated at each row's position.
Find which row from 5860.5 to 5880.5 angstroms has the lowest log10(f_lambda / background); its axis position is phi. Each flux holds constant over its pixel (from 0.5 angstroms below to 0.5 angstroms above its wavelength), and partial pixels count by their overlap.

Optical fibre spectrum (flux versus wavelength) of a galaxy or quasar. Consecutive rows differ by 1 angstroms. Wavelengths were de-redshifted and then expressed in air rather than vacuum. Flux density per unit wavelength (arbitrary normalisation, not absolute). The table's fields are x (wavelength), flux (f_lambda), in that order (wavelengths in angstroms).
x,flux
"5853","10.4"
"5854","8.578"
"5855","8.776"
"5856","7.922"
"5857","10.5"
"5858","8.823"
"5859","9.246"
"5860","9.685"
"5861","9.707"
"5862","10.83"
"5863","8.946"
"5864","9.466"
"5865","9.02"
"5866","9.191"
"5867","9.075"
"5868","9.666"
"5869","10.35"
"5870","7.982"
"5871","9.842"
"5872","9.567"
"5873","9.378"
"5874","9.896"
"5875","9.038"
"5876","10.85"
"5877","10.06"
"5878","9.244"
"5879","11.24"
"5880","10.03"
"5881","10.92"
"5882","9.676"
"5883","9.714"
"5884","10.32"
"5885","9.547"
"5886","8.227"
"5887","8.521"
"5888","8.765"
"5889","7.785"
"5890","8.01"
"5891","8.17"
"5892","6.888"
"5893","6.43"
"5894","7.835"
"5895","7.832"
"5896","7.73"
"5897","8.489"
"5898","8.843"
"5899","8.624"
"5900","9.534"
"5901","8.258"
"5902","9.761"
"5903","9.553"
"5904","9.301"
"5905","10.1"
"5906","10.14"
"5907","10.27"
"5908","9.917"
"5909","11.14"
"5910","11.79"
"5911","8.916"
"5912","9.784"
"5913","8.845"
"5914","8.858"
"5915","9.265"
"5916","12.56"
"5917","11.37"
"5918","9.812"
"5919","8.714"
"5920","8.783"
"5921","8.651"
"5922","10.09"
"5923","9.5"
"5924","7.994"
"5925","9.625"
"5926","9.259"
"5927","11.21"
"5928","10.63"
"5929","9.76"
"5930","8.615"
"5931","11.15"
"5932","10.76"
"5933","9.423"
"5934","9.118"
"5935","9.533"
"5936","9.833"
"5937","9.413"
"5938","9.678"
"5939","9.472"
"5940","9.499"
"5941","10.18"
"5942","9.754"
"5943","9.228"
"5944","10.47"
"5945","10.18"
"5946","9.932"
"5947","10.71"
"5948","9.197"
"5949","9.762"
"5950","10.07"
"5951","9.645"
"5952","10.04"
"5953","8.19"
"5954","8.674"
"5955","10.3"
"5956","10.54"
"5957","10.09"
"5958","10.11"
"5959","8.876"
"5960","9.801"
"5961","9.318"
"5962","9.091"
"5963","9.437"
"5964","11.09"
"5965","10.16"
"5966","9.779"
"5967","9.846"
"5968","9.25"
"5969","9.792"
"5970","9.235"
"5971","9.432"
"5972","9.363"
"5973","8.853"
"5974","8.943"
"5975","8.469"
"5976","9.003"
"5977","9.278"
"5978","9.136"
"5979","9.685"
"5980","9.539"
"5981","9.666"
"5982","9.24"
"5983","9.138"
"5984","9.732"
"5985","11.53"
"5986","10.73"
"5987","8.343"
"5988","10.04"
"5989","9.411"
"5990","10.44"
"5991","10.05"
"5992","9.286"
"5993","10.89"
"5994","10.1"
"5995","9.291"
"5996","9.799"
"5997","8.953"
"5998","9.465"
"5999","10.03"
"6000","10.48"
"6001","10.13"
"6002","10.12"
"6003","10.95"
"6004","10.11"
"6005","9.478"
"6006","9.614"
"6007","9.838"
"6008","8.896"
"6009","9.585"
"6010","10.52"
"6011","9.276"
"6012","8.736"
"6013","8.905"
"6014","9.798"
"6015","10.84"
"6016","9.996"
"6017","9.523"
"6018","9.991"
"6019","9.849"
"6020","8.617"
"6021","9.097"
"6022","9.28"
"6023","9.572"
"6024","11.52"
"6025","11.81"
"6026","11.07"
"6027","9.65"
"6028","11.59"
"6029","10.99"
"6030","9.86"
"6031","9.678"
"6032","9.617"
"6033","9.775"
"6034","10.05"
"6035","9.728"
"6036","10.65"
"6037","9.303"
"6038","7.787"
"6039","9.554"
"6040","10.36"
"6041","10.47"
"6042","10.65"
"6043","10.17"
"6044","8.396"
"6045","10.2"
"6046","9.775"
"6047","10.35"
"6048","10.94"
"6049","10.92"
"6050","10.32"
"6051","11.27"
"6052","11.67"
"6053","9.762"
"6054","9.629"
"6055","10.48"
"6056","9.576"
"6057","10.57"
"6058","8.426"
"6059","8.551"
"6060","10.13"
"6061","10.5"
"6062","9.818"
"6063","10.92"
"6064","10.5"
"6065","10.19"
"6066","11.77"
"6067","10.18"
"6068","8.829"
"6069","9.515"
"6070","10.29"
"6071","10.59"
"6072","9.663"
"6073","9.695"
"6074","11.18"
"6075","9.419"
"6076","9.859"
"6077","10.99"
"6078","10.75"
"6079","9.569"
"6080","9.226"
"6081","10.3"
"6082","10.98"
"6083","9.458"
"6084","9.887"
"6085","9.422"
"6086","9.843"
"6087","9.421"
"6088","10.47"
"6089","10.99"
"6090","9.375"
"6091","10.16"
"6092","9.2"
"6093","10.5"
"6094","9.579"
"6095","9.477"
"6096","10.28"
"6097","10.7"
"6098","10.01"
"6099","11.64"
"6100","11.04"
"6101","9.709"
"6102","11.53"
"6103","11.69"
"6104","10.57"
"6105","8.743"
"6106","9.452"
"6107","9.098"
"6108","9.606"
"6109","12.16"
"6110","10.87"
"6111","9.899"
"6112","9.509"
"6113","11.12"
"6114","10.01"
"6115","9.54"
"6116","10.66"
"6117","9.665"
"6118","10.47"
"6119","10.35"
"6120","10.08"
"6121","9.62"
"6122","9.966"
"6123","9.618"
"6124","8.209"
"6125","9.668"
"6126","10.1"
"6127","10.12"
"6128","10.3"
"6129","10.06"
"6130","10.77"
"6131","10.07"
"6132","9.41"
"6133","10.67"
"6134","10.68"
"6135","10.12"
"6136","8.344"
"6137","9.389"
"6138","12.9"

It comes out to 5870 angstroms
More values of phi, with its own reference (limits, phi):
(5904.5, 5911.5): 5911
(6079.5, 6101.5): 6080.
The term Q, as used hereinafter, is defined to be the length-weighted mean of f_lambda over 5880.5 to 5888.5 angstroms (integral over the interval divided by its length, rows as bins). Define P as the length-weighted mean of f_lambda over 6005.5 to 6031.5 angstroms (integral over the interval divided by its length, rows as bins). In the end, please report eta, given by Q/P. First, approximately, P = 9.9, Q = 9.5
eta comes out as 0.95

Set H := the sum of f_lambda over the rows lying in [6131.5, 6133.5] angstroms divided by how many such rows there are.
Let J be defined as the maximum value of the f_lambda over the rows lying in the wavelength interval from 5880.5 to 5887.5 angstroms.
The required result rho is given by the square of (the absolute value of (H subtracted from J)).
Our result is 0.8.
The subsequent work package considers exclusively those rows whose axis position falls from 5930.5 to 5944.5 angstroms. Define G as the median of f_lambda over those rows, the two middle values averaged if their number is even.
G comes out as 9.61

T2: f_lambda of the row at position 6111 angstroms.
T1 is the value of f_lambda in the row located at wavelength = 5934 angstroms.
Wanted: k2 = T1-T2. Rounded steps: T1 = 9.118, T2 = 9.899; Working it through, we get -0.8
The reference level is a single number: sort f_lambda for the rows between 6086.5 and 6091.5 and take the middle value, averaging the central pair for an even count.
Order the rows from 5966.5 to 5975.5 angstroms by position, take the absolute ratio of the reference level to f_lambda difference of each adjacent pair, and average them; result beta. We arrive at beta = 0.04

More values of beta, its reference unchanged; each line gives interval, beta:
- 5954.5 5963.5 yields 0.05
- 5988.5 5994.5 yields 0.09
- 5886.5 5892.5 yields 0.09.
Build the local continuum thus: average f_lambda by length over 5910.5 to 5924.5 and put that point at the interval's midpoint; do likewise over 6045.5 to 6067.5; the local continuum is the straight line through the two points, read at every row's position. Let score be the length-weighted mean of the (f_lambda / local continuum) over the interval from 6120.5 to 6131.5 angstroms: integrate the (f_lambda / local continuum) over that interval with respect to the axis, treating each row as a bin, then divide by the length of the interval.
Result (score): 0.92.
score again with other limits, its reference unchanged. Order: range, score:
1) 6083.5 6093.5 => 0.95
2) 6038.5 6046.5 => 0.97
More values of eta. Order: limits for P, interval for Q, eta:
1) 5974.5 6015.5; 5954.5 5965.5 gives 1.02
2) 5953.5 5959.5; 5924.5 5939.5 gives 1.01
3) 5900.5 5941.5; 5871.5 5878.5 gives 0.99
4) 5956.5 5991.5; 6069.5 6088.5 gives 1.05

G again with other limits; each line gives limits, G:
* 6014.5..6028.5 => 9.92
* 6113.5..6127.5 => 9.99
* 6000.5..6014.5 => 9.71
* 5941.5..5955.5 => 9.85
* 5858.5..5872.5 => 9.52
